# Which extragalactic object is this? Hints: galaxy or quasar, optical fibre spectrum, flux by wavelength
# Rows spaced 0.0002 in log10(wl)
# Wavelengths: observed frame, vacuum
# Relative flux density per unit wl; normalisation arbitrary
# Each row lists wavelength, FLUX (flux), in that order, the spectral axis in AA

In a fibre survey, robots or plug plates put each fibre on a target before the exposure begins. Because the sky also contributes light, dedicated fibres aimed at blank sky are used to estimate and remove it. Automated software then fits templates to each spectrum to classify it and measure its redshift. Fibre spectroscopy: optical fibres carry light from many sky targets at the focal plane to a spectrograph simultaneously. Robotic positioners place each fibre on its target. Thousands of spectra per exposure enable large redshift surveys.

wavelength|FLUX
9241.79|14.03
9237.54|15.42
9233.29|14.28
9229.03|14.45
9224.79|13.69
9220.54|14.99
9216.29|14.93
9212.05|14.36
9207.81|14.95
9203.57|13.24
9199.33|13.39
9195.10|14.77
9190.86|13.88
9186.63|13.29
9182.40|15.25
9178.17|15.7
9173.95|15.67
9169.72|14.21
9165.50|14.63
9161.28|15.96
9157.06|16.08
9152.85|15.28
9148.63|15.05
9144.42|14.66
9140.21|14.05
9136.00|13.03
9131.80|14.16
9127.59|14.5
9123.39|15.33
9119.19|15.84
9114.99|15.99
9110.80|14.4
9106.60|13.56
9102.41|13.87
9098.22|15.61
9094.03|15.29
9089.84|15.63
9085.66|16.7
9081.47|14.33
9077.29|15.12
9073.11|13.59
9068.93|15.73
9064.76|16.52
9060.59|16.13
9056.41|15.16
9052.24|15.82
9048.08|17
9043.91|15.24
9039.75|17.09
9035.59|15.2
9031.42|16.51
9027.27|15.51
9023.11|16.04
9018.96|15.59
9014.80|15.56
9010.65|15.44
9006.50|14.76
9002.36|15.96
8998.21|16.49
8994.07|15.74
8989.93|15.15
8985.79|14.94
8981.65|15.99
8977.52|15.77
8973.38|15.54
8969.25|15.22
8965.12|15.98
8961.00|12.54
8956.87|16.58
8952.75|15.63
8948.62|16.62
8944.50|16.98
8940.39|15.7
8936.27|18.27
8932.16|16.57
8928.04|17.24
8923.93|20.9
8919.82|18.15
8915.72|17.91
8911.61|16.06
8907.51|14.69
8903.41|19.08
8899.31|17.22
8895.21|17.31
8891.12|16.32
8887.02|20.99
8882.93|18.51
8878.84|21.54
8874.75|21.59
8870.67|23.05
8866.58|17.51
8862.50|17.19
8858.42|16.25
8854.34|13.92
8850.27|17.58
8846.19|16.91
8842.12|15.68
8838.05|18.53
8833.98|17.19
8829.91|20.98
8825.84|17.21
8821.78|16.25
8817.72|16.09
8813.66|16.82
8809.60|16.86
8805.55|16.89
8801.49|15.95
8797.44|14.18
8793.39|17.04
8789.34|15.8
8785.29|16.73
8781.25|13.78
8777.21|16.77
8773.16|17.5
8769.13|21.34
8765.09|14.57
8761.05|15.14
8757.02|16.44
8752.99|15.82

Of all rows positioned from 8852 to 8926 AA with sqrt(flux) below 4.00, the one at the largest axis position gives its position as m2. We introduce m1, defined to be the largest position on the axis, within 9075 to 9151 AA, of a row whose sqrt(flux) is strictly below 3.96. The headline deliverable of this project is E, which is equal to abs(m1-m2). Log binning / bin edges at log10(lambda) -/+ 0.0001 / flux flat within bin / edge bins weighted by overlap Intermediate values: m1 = 9148.63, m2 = 8907.51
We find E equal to 241.1 AA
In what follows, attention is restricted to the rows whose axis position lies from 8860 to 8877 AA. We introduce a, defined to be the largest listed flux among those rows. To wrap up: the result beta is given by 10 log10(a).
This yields 13.6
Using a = 23.05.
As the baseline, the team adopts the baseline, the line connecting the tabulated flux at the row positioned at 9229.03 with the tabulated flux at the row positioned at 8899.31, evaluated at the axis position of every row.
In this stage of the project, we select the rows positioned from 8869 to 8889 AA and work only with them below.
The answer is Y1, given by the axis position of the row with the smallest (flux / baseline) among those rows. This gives 8882.93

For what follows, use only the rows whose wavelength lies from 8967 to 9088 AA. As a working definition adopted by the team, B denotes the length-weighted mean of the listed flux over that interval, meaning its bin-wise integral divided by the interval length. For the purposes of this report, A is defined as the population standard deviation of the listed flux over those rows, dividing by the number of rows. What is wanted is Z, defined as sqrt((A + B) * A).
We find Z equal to 3.5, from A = 0.76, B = 15.6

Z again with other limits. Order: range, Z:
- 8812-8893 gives 6.9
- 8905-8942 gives 5.7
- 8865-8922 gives 7.0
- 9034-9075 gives 4.1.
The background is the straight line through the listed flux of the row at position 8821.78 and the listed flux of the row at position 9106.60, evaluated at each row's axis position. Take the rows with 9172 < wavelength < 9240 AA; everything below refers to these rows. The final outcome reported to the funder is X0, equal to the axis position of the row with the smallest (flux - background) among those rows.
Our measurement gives 9186.63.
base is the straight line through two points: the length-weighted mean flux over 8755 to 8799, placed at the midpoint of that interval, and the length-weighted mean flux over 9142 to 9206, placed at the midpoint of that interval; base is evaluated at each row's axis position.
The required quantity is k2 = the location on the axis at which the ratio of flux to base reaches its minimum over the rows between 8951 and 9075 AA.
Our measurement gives 8961.00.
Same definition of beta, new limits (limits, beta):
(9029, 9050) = 12.3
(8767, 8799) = 13.3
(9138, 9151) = 11.8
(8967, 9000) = 12.2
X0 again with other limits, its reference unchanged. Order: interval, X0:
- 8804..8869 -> 8854.34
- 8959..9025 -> 8961.00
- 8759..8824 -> 8781.25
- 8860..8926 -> 8907.51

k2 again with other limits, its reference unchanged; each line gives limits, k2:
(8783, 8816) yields 8797.44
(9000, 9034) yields 9006.50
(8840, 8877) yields 8854.34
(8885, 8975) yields 8961.00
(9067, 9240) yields 9136.00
